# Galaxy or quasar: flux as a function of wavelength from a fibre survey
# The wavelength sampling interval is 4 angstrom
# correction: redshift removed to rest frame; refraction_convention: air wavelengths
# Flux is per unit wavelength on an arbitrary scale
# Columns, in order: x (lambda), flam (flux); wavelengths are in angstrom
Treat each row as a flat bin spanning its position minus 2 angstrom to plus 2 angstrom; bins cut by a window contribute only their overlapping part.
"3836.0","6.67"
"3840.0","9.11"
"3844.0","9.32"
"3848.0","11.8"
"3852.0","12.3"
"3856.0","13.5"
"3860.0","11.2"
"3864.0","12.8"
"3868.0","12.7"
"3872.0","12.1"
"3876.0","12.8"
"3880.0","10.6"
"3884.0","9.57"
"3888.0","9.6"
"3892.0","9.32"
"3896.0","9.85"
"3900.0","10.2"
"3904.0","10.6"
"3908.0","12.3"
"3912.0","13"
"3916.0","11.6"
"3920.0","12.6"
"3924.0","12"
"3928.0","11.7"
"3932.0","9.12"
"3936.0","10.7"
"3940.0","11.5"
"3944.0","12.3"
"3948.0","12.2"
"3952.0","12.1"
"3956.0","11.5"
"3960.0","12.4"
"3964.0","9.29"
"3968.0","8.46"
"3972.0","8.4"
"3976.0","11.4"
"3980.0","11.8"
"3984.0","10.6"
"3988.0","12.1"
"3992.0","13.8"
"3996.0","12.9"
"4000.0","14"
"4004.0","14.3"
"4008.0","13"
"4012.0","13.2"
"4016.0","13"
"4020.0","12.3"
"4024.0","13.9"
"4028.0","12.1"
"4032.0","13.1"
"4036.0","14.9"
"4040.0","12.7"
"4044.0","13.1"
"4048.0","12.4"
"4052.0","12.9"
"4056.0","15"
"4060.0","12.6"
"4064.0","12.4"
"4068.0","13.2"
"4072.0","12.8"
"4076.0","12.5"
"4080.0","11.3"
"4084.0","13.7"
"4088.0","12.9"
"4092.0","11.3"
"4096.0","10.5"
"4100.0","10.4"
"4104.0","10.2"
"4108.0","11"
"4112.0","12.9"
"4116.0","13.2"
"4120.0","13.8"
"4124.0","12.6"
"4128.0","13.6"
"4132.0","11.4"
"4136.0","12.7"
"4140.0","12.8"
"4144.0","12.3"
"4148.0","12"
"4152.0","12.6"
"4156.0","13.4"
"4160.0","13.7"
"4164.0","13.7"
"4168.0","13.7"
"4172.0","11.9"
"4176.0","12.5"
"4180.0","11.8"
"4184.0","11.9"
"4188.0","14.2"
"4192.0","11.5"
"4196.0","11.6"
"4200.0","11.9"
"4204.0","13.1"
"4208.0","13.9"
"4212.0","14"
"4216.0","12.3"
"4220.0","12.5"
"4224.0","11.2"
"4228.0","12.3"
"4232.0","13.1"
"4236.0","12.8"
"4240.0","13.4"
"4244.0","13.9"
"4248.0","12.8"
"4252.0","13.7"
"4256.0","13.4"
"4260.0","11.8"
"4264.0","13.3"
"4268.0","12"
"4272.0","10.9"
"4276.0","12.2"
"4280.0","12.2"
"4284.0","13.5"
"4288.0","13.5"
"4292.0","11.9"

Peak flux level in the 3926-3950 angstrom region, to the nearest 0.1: 12.3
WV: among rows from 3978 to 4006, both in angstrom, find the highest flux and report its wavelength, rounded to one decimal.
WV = 4004.0 angstrom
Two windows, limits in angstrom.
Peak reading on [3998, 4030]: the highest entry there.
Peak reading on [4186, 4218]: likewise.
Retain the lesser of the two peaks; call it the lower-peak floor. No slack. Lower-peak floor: 14.2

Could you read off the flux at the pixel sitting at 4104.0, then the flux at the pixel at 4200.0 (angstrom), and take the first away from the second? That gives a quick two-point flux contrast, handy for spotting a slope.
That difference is 1.7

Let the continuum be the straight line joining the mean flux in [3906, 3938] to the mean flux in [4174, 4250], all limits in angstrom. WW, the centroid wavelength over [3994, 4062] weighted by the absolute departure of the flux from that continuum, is 4026.2 angstrom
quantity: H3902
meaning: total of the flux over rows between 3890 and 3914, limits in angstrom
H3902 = 65.3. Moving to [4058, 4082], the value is 74.8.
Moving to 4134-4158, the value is 75.8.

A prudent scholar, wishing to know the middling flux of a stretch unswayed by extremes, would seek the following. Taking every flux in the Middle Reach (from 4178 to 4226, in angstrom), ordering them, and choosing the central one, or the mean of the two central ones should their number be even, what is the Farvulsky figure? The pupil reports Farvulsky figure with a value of 12.1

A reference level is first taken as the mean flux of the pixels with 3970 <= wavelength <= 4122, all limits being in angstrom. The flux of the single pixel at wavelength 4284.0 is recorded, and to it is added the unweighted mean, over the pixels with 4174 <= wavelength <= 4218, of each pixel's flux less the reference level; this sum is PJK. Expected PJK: 13.6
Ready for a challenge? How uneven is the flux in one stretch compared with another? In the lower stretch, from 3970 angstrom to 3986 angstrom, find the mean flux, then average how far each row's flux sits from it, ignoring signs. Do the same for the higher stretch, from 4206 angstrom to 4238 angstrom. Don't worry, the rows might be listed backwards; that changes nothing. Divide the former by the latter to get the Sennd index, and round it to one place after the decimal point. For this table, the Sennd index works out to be 1.6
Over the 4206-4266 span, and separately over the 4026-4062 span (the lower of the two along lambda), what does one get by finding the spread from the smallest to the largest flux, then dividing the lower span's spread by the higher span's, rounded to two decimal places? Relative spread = 1.04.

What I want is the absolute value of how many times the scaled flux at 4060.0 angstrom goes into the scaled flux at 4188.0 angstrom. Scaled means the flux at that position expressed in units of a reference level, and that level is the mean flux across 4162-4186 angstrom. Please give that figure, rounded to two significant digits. 1.1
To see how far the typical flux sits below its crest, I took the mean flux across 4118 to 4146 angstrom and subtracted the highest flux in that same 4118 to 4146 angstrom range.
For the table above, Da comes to -1.1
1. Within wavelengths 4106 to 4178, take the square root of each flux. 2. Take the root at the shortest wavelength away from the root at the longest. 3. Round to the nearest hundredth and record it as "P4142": 0.22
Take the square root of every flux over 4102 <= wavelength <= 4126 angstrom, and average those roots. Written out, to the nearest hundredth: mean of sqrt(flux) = 3.50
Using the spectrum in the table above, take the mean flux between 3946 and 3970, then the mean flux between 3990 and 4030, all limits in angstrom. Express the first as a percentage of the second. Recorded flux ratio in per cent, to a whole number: 83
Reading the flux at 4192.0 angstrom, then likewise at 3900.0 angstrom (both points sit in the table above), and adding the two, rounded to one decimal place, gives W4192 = 21.7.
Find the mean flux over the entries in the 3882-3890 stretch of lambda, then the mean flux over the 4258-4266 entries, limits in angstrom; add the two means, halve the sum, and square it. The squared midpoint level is 122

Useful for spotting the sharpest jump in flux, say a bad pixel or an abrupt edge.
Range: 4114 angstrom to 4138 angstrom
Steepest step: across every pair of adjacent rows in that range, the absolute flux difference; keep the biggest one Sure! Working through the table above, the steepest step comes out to 2.2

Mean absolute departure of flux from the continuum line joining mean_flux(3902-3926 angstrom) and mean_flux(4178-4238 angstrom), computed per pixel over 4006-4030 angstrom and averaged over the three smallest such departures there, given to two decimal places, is 0.34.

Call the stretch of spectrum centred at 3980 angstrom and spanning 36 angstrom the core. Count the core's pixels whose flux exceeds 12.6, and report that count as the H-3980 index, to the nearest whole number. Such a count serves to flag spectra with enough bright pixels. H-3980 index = 2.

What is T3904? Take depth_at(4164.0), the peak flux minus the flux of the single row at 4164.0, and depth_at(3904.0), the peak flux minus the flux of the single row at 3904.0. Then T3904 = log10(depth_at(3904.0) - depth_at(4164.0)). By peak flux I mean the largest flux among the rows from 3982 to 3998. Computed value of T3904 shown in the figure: 0.5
